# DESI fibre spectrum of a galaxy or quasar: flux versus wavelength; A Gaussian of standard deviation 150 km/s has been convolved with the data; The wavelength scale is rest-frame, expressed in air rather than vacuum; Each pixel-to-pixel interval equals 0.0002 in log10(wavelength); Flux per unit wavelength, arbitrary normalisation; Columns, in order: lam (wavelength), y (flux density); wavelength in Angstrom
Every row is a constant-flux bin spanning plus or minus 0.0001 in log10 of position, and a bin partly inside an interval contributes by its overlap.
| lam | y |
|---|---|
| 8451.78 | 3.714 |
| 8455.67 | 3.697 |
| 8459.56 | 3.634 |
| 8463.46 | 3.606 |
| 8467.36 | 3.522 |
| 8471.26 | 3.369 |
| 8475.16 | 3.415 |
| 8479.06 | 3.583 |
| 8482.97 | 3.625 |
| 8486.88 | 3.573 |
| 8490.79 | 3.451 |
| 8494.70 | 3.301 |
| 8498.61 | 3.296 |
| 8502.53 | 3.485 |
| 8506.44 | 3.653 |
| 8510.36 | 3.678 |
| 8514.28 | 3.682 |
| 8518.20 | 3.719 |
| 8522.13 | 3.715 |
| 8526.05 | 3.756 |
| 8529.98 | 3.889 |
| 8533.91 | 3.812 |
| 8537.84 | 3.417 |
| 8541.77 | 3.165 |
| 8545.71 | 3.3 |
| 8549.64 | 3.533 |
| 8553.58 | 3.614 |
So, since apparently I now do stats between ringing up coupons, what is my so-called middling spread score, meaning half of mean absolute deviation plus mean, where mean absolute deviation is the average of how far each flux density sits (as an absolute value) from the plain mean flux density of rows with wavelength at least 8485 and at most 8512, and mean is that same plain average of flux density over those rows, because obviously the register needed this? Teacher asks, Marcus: 1.81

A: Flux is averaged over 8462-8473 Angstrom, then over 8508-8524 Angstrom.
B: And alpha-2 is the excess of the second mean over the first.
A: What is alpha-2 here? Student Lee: 0.20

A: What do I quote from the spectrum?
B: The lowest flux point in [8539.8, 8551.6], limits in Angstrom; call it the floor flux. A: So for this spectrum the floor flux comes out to 3.165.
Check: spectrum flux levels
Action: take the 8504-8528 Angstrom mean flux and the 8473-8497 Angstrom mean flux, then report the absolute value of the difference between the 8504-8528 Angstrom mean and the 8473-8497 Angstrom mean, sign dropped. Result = 0.209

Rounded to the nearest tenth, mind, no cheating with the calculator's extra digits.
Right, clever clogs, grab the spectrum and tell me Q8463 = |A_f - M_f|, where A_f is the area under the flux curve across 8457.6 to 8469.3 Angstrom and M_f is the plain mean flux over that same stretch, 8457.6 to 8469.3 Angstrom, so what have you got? 38.4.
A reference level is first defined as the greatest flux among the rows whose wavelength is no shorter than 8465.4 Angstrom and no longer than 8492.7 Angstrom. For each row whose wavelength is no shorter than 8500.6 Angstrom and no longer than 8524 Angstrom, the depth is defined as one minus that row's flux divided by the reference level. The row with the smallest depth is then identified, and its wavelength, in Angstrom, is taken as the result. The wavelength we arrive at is 8518.20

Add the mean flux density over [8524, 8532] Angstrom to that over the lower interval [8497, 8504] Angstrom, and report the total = 7.21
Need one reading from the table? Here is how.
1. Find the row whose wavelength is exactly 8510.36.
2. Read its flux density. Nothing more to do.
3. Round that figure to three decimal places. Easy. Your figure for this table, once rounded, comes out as 3.678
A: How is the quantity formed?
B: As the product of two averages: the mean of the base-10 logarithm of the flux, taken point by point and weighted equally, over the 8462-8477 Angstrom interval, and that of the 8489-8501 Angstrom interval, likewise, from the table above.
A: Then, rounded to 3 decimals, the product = 0.284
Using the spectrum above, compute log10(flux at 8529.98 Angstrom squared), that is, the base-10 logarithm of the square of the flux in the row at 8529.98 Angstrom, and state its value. 1.18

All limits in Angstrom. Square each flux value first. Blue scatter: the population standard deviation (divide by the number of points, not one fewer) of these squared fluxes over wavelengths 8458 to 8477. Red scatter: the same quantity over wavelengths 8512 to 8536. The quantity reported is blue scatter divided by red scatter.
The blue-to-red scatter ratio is 1.4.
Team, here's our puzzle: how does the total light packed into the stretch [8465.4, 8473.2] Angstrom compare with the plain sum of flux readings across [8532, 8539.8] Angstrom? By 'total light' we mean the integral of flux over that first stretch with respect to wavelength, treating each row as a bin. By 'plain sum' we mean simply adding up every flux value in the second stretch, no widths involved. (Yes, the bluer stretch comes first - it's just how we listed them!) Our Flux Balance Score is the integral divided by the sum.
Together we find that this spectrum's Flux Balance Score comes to 3.72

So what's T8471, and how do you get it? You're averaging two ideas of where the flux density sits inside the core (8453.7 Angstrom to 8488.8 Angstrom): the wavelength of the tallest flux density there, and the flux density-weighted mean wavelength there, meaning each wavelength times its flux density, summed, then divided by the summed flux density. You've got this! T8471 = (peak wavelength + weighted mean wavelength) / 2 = 8463.4 Angstrom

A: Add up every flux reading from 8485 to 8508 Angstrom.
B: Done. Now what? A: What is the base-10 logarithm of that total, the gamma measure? 1.32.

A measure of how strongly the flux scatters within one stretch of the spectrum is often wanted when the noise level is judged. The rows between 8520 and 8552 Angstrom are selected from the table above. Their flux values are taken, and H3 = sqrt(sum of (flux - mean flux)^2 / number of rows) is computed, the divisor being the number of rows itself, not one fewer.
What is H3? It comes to 0.244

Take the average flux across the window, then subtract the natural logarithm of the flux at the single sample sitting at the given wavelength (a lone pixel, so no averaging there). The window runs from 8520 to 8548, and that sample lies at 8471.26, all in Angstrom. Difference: 2.36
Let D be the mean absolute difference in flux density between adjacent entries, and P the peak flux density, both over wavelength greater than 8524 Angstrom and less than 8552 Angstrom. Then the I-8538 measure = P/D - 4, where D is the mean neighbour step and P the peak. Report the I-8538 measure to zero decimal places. 15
